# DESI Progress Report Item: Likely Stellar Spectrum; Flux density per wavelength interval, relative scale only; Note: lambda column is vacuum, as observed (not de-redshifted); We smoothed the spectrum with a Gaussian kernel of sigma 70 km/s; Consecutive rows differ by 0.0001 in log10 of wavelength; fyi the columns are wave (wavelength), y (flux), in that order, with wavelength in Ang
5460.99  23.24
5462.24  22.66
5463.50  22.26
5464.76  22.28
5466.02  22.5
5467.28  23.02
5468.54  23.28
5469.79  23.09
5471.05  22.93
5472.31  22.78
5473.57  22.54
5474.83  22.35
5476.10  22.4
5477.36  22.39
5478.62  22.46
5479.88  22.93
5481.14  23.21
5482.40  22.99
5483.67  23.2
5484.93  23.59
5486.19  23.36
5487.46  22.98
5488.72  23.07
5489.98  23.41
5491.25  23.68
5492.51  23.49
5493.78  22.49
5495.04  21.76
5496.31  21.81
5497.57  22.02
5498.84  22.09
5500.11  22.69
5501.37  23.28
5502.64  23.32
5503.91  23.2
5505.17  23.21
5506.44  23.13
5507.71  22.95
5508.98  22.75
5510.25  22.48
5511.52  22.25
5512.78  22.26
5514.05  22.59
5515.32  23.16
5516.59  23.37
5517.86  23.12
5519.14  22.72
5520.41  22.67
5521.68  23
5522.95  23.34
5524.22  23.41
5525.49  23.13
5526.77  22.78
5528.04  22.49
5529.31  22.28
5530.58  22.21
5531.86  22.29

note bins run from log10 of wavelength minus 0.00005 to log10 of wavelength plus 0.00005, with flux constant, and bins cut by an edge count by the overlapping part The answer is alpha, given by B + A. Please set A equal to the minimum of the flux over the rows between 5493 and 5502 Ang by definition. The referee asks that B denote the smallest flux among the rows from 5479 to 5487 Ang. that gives 44.7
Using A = 21.76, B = 22.93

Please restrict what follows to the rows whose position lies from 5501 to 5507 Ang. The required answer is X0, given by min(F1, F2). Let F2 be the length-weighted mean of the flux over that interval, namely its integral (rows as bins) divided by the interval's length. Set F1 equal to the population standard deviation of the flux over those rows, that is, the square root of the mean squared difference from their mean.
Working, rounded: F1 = 0.07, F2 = 23.2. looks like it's 0.07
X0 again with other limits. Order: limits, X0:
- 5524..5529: 0.35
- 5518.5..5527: 0.28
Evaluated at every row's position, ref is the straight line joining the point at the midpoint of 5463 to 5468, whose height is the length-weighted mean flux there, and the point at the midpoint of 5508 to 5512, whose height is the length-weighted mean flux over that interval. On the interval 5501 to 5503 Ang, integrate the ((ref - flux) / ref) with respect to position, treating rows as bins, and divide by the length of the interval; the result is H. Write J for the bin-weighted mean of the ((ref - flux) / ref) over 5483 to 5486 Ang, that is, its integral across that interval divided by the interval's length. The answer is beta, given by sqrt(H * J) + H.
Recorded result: 0.0019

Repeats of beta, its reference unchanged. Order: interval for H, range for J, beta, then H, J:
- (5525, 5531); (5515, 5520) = 0.0053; 0.00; -0.024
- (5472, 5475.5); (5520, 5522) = 0.0027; 0.00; -0.014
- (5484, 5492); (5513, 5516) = -0.0156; -0.04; -0.012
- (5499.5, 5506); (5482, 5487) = 0.0031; -0.03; -0.034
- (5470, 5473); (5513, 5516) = -0.0022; -0.02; -0.012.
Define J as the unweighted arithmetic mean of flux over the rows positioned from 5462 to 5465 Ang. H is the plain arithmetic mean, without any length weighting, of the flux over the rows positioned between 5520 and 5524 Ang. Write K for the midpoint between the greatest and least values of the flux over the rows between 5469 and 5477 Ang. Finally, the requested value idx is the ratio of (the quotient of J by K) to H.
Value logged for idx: 0.0429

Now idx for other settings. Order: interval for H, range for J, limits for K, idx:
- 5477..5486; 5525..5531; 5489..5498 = 0.0433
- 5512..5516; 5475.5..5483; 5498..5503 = 0.0442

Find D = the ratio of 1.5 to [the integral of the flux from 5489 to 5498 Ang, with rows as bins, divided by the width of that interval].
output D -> 0.0661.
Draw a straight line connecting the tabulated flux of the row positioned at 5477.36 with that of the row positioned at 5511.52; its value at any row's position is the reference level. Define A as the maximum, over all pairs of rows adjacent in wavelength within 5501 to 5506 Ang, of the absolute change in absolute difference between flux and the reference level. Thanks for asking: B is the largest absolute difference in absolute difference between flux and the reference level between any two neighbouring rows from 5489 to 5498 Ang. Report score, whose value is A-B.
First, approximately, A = 0.11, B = 1.0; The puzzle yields -0.88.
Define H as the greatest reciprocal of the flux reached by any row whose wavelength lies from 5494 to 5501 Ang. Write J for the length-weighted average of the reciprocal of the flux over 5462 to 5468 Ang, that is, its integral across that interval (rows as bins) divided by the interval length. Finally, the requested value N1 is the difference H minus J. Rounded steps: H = 0.0460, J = 0.0443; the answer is 0.0017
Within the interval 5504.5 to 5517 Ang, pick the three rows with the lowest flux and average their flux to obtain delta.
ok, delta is 22.3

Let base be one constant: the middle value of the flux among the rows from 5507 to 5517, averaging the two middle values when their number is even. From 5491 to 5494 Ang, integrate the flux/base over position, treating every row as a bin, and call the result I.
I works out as 3.1 Ang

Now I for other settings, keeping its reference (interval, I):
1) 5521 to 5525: 4.1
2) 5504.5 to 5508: 3.6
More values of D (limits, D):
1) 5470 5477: 0.0664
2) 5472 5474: 0.0662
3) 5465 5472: 0.0654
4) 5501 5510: 0.0650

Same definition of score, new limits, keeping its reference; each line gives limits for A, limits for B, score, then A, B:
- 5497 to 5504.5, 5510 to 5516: 0.02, 0.60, 0.6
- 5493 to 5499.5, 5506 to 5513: 0.13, 0.39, 0.3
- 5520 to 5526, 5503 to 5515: 0.01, 0.35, 0.3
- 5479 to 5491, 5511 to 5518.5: -0.18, 0.40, 0.6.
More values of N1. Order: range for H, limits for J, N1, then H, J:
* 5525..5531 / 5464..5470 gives 0.0011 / 0.0450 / 0.0439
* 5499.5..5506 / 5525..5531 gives -0.0002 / 0.0441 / 0.0443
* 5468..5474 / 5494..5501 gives -0.0008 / 0.0444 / 0.0452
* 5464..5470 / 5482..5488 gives 0.0019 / 0.0449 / 0.0430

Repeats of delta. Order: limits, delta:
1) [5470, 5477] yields 22.4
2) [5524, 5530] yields 22.5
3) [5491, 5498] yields 21.9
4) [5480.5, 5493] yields 23.0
